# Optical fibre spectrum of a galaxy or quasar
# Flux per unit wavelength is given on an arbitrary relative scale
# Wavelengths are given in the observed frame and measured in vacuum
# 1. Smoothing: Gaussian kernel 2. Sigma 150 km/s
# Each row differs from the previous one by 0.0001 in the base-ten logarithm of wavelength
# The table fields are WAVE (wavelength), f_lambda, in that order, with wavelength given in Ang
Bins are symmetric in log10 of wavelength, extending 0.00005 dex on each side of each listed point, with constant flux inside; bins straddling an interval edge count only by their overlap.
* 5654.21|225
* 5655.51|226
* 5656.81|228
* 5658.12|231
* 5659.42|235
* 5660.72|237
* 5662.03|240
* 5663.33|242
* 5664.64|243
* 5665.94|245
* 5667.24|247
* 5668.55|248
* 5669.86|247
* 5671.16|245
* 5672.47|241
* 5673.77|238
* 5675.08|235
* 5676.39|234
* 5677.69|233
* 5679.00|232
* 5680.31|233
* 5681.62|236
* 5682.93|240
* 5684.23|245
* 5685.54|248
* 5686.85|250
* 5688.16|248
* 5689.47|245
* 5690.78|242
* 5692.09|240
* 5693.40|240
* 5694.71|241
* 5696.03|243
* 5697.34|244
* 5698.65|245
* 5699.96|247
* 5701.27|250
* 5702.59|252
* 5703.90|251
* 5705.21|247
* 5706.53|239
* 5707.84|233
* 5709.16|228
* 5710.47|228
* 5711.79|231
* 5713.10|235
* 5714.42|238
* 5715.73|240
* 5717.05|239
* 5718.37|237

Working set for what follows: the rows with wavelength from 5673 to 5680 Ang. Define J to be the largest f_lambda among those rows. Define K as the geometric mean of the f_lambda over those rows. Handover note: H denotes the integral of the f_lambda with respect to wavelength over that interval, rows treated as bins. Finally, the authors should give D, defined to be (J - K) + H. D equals 1645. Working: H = 1642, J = 238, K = 234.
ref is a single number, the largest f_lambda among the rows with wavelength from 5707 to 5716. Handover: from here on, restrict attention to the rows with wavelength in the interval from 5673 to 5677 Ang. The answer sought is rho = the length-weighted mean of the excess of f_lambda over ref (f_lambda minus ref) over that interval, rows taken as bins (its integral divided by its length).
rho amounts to -4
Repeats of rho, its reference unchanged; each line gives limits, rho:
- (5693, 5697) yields 2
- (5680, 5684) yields -2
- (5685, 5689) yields 9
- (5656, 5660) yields -9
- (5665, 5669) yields 6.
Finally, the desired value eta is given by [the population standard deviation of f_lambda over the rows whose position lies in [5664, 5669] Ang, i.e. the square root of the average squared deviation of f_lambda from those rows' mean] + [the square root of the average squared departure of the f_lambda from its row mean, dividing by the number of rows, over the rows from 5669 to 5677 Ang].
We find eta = 7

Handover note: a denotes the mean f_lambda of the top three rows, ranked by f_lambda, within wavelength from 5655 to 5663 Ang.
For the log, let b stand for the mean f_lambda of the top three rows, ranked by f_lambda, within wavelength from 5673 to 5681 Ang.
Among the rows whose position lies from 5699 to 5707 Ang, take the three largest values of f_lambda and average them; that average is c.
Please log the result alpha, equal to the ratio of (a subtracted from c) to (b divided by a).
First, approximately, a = 237.3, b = 236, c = 251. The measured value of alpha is 14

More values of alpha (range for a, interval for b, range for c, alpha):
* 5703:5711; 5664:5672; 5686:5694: 2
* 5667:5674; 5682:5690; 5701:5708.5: 4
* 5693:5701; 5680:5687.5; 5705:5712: -6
